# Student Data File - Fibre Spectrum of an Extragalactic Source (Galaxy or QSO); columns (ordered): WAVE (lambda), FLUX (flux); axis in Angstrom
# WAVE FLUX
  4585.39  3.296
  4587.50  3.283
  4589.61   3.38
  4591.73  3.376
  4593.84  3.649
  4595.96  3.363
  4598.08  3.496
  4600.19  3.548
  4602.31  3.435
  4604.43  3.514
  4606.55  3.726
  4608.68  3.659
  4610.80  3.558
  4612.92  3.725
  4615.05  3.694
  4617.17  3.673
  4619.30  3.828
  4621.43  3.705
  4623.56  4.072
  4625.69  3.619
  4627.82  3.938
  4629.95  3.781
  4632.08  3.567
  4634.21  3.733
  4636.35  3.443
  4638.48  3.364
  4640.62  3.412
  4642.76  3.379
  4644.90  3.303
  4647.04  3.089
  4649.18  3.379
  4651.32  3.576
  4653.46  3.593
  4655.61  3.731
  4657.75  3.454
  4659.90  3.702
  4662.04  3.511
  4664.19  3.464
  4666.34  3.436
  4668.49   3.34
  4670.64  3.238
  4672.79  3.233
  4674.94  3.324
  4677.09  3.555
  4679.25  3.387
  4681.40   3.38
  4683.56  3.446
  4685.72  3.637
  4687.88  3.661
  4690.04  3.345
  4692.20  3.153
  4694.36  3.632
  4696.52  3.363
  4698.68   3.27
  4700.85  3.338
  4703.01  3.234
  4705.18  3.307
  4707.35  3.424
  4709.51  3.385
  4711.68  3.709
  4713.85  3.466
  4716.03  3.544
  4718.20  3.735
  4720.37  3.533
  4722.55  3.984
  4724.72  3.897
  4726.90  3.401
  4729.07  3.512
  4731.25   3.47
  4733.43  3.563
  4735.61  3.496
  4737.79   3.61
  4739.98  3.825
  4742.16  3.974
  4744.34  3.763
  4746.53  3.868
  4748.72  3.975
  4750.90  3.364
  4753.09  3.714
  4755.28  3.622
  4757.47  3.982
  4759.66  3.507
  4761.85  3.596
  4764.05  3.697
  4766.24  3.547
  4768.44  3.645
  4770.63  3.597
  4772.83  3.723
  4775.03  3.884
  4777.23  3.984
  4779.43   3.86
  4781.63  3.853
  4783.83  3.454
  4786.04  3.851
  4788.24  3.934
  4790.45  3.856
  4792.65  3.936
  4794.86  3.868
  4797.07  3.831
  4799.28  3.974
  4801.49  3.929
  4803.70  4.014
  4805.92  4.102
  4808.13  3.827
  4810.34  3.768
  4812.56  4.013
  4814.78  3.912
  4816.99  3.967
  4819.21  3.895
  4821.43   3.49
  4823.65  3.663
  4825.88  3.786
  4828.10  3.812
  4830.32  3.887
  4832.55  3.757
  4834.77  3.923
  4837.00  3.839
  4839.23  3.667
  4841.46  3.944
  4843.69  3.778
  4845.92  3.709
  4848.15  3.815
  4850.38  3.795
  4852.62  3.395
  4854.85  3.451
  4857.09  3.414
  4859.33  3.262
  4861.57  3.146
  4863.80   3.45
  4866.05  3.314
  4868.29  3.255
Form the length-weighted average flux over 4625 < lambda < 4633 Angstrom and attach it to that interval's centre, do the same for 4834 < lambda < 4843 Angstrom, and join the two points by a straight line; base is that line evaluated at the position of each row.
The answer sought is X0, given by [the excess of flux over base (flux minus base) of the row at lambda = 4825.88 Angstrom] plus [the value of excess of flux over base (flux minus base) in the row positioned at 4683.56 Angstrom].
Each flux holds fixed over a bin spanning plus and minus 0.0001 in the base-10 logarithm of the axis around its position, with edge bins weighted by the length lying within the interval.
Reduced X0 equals -0.36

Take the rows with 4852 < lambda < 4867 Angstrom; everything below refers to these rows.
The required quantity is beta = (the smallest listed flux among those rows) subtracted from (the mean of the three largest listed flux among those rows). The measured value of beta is 0.29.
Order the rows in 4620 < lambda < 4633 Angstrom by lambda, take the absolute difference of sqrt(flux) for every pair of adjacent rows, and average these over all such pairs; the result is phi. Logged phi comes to 0.077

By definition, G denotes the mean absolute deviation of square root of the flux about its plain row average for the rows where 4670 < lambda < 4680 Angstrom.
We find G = 0.027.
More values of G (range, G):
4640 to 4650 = 0.026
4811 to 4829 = 0.033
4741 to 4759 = 0.043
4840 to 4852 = 0.015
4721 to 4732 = 0.060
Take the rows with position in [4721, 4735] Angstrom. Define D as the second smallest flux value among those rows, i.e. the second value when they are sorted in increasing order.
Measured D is 3.47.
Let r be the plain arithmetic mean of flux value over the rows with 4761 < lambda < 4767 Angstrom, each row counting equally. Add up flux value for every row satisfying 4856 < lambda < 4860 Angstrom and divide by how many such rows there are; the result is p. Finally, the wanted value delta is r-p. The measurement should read 0.28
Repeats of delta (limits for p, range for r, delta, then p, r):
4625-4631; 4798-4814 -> 0.17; 3.78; 3.95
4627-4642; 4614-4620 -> 0.13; 3.61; 3.73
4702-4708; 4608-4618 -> 0.34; 3.32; 3.66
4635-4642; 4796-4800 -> 0.50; 3.41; 3.90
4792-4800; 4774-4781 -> 0.01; 3.90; 3.91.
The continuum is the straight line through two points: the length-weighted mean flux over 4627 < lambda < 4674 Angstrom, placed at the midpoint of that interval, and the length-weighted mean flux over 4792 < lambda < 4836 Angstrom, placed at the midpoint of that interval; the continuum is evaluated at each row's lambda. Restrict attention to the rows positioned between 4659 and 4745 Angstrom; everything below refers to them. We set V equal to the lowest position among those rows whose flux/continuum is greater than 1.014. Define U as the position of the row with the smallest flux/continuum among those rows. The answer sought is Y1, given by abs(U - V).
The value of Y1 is 32.3 Angstrom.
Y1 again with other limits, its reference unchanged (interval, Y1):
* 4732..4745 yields 4.4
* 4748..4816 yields 2.2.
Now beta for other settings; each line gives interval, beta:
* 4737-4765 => 0.61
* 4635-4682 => 0.59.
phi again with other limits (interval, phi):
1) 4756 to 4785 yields 0.041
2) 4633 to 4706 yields 0.039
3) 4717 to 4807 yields 0.044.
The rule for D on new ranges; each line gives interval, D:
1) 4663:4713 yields 3.233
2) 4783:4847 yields 3.49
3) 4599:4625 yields 3.514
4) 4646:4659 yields 3.379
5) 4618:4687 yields 3.233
